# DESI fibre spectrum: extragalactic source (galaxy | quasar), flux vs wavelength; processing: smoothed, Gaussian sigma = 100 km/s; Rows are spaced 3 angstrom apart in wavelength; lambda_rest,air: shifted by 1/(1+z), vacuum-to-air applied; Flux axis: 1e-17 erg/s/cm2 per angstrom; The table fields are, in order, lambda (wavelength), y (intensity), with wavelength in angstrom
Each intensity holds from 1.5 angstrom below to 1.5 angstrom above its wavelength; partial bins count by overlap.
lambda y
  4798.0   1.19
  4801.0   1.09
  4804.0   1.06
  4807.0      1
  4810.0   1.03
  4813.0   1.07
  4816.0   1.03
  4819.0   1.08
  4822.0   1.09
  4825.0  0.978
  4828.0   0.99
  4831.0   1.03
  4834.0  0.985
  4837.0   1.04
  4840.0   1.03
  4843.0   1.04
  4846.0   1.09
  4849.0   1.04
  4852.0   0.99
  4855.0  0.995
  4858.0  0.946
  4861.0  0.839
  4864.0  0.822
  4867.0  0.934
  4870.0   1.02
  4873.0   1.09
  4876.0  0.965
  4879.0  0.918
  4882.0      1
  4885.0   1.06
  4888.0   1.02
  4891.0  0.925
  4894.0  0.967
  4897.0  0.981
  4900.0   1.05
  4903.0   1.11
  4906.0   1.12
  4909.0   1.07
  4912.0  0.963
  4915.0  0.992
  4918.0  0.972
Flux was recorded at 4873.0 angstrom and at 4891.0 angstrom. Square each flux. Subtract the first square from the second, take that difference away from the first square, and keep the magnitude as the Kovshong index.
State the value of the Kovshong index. 1.52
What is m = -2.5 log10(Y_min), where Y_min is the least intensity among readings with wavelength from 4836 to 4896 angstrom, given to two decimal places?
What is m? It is 0.21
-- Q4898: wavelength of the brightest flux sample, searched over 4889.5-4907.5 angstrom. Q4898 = 4906.0 angstrom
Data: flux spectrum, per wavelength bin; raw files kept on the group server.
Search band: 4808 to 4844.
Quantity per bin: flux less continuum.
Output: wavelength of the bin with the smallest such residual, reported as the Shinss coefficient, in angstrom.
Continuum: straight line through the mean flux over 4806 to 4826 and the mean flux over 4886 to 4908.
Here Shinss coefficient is 4825.0 angstrom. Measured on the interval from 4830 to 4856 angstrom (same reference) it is 4834.0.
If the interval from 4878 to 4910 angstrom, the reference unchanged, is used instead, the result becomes 4879.0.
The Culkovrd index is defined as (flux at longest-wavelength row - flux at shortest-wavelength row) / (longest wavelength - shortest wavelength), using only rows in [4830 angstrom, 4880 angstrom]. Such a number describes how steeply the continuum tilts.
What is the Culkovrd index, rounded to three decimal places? -0.002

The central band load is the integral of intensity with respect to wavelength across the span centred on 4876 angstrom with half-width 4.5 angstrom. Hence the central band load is 8.92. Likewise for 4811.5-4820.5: 9.54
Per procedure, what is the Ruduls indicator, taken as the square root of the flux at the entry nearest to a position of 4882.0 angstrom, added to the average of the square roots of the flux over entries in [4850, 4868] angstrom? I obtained 1.96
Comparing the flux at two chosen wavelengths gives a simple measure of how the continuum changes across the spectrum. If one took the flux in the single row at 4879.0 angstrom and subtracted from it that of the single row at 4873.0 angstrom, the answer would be -0.17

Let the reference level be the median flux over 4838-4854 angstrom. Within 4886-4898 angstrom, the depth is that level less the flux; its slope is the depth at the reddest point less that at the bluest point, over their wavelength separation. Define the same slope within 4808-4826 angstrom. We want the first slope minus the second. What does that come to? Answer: 0.00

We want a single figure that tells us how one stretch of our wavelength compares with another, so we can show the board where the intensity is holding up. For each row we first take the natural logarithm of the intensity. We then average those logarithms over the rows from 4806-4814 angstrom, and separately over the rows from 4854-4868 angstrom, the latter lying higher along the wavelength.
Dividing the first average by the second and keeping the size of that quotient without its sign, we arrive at 0.3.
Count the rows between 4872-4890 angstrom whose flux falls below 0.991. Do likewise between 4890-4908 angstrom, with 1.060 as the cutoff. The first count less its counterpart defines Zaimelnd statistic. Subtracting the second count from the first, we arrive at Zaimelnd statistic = -2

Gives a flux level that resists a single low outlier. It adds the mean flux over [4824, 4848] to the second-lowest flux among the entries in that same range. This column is 2.01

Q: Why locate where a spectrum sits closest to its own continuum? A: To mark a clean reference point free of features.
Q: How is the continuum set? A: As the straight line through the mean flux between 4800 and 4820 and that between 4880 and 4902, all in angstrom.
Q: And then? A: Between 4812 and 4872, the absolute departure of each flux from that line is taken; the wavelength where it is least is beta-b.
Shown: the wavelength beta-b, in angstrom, 4840.0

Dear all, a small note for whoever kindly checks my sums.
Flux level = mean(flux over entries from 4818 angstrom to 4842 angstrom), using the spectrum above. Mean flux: 1.03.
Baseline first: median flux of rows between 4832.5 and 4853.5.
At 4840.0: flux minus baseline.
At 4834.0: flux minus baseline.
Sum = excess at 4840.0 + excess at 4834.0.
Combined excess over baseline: -0.065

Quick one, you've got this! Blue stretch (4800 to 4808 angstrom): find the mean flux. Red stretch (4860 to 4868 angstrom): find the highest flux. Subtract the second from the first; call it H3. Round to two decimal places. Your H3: 0.12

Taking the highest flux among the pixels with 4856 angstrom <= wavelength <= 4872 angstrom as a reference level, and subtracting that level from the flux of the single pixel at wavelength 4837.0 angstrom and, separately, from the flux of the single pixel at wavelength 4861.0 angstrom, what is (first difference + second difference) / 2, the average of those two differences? -0.08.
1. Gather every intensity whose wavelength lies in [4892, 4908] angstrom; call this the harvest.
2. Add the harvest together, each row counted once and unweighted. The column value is 5.23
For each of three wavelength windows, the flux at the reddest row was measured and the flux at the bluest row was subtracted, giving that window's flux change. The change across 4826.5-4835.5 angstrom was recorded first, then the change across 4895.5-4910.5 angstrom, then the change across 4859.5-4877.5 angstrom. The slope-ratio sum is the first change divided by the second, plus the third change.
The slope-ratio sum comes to 0.1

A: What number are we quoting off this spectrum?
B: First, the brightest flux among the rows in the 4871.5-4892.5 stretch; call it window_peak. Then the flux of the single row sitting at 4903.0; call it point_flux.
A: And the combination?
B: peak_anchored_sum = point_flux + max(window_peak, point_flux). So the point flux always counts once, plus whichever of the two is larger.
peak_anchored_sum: 2.22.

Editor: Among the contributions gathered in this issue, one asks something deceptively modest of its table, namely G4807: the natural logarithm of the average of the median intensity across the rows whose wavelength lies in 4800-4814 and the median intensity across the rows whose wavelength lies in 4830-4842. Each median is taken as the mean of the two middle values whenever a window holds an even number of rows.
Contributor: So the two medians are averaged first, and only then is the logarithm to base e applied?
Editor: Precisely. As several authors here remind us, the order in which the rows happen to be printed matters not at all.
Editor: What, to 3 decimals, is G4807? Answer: 0.044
